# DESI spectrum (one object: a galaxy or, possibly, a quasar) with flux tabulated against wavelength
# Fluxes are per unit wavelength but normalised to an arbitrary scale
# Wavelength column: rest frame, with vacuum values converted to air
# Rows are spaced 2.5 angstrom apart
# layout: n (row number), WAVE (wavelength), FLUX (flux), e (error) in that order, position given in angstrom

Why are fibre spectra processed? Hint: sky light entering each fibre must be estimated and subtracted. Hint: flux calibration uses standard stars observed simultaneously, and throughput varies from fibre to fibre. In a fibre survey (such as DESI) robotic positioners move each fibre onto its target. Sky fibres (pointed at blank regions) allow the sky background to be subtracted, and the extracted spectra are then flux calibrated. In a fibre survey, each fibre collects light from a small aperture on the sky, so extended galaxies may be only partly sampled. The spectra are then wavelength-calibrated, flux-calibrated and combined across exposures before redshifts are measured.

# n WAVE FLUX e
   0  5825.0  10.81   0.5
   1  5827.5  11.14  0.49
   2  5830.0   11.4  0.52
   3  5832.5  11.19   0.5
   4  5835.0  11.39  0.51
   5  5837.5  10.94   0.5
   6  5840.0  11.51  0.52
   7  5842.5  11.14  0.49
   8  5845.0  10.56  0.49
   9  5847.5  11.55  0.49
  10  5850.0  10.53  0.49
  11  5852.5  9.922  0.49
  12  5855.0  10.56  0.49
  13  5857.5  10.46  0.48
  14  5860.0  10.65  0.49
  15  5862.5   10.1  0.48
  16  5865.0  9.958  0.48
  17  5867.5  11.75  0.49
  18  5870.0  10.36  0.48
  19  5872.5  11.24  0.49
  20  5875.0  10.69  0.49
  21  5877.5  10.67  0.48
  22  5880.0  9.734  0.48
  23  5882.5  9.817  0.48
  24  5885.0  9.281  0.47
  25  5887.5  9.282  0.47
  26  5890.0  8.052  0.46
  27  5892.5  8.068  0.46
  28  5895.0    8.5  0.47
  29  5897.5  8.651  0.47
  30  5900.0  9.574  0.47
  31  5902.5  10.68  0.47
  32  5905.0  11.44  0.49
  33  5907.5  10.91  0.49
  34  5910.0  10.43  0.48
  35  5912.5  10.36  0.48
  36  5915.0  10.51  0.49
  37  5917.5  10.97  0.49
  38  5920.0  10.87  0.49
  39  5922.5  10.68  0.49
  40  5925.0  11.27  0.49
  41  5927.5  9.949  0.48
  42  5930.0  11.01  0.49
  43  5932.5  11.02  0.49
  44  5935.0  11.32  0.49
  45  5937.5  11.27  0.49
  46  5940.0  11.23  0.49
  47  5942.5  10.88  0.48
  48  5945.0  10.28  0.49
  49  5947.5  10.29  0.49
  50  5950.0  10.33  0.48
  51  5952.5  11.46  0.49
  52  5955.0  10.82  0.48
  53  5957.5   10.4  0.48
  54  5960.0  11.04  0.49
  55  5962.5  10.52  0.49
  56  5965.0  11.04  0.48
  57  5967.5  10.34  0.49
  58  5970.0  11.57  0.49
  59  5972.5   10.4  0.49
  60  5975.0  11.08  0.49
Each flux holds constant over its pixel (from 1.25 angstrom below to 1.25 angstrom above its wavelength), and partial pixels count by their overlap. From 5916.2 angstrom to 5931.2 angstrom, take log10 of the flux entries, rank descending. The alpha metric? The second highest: 1.04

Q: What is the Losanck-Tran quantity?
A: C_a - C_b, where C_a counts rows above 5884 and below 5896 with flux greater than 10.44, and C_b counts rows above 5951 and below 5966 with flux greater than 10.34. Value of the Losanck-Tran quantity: -6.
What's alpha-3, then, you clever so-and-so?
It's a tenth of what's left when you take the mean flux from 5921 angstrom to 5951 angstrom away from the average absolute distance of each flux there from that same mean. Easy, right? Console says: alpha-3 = -1.039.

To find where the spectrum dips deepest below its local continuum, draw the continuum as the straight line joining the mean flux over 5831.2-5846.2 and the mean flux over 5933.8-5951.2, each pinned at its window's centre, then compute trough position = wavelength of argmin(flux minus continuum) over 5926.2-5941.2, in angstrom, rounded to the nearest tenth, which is 5927.5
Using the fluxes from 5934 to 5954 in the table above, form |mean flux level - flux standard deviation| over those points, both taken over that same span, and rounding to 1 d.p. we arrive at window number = 10.4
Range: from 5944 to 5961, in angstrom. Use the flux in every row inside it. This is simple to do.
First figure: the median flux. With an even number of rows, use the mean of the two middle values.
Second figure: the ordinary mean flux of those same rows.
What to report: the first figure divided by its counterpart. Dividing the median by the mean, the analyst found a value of 0.976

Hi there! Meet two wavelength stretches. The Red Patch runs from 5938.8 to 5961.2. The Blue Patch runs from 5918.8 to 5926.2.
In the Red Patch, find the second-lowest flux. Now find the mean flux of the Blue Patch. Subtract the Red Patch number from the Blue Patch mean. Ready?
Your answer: 0.65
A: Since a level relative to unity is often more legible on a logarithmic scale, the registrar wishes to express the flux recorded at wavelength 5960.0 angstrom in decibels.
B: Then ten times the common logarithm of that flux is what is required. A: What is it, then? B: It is 10.4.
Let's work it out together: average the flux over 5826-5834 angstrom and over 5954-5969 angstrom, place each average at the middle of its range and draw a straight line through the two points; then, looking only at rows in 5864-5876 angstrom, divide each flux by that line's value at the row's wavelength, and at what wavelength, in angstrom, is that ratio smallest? 5865.0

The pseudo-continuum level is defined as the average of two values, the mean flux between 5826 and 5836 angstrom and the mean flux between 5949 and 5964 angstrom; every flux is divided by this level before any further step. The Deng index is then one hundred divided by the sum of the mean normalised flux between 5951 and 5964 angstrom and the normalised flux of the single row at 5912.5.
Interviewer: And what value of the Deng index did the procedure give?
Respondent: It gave 52.0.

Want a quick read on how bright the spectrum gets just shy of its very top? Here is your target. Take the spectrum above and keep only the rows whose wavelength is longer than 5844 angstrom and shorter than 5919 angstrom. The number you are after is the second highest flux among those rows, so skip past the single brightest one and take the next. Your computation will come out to 11.55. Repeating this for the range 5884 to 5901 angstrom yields 9.282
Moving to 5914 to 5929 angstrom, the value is 10.97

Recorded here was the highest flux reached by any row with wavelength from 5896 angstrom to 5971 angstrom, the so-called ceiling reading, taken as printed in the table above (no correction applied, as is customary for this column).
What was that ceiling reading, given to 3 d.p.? 11.570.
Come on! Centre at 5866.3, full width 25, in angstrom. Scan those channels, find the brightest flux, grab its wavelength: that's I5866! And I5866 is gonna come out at 5867.5 angstrom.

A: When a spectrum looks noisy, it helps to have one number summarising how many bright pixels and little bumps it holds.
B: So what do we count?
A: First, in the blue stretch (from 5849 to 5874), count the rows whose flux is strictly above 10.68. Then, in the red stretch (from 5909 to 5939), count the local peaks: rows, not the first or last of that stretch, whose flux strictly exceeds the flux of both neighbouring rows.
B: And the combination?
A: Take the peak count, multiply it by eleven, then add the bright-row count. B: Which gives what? 35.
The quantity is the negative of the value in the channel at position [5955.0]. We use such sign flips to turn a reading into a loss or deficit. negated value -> -10.82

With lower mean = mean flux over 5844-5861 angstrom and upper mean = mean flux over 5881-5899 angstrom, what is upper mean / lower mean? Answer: 0.83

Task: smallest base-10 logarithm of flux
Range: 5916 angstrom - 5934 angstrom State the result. 1.00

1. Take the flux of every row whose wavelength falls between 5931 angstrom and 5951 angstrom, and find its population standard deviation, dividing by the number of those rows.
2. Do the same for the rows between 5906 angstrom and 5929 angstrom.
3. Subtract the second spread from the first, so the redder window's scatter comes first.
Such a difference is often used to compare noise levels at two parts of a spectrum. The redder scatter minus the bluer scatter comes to 0.1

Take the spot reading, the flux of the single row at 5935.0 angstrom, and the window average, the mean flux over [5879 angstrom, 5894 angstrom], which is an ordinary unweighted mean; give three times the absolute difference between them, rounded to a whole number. 7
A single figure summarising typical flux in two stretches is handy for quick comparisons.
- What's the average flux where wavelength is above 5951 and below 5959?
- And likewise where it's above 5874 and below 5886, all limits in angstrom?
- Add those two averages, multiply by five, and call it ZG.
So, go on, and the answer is 105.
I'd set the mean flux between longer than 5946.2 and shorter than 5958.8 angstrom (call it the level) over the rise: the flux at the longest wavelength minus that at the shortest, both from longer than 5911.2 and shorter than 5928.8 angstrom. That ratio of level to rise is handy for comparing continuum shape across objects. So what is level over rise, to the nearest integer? -26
